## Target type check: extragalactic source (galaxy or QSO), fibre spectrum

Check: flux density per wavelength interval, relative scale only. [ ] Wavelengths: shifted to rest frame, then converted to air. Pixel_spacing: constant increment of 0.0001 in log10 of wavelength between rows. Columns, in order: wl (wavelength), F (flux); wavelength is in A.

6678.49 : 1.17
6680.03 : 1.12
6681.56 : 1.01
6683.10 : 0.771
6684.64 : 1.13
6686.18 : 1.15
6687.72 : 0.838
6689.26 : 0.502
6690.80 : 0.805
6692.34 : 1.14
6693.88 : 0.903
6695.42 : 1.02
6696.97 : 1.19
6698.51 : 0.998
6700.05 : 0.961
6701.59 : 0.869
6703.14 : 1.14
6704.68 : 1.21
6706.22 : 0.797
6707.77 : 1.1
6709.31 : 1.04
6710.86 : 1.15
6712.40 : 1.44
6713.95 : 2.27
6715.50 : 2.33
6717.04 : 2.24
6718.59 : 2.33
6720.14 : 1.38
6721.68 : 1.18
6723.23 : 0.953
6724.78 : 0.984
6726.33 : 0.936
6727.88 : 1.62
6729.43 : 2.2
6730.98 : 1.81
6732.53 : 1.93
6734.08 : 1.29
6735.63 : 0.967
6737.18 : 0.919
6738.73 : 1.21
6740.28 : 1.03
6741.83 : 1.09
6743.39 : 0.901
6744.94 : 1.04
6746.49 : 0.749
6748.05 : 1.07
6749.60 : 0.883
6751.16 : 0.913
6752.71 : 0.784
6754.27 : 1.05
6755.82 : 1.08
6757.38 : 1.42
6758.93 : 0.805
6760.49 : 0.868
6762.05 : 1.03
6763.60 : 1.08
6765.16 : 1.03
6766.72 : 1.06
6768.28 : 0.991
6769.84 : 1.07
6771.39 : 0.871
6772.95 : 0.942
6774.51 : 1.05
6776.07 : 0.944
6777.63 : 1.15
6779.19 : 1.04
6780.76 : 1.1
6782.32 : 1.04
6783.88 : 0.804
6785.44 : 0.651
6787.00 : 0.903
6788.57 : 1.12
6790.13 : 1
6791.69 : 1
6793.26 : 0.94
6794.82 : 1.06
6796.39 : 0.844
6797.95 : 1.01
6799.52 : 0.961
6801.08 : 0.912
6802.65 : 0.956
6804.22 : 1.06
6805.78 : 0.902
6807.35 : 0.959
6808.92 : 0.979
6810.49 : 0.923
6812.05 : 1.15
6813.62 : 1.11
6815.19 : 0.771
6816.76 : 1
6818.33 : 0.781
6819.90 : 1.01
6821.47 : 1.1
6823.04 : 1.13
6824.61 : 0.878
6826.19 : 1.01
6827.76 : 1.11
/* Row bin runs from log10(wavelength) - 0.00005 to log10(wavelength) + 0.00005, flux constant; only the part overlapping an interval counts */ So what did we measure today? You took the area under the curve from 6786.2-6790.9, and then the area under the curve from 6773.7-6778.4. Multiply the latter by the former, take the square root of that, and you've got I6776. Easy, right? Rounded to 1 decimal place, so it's 4.8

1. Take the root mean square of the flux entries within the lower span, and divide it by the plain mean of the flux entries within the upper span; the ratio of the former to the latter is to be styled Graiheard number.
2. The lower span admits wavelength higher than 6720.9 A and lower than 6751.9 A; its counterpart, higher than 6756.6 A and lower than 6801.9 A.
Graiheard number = 1.26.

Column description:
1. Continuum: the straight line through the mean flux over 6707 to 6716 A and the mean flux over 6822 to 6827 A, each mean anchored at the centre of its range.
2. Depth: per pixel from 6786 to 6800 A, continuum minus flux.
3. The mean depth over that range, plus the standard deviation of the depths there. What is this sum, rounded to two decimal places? 0.25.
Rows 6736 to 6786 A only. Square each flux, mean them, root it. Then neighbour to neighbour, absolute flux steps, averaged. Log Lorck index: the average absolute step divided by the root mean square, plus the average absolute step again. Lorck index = 0.31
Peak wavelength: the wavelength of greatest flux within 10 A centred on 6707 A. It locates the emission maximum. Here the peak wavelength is 6704.68 A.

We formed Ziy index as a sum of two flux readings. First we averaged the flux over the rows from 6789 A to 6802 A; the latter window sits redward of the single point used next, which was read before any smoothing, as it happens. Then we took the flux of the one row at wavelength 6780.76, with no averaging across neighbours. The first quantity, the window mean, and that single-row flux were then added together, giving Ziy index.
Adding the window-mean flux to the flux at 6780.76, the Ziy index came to 2.07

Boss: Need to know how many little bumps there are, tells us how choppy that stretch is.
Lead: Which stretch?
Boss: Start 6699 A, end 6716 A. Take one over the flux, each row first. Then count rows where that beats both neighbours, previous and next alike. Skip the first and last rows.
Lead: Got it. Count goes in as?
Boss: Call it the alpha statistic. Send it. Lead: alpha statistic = 3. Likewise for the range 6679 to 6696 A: 3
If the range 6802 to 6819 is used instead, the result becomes 3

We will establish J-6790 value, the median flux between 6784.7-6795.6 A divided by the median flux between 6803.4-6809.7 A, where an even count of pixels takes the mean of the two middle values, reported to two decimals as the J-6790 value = 1.03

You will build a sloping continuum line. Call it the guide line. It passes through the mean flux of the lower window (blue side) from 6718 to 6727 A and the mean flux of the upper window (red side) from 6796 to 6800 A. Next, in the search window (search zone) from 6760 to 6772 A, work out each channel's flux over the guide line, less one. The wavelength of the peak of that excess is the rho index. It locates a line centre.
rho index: 6769.84 A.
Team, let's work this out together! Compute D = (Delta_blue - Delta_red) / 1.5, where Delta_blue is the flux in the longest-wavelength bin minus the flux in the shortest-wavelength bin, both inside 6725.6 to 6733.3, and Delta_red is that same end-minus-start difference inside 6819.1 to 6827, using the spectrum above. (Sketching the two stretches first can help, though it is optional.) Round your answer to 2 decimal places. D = 0.66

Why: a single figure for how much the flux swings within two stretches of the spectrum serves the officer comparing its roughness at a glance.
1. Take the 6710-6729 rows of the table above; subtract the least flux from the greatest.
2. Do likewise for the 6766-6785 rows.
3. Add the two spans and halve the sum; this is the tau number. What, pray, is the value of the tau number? 0.87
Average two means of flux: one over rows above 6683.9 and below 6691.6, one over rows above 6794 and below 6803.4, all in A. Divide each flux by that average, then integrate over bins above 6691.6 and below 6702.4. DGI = 11.9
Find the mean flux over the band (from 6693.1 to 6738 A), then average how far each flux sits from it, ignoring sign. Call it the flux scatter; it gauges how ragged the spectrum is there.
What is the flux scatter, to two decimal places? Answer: 0.42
